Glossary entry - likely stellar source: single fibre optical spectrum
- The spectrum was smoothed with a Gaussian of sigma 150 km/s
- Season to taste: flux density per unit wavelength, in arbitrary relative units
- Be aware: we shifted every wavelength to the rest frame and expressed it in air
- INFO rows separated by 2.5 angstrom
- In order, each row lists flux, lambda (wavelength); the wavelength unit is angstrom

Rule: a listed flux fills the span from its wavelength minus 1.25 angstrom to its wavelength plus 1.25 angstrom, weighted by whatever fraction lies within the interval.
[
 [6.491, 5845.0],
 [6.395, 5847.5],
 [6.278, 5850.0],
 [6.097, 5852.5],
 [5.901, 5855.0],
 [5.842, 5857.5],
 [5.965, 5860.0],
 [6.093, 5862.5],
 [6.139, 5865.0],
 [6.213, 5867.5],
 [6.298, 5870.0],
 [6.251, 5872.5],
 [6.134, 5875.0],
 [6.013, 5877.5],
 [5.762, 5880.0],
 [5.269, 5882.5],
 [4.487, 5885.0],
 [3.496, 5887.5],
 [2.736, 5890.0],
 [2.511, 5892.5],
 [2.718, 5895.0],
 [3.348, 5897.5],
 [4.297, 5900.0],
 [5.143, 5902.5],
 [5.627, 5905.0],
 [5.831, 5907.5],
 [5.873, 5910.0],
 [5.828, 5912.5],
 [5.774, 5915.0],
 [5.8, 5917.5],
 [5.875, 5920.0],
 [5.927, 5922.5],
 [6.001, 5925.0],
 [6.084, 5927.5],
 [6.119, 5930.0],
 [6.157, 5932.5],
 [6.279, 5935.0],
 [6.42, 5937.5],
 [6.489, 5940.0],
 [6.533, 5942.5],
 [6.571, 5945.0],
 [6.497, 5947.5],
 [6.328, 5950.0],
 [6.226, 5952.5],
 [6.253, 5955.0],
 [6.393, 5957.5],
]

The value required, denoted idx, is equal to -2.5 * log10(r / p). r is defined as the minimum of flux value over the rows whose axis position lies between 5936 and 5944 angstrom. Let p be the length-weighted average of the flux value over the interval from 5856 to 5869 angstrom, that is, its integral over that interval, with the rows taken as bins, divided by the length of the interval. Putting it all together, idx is -0.1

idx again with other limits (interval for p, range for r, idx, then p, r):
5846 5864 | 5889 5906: 1.0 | 6.1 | 2.511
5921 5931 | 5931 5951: 0.0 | 6.0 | 6.157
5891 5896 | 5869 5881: -0.9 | 2.6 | 5.762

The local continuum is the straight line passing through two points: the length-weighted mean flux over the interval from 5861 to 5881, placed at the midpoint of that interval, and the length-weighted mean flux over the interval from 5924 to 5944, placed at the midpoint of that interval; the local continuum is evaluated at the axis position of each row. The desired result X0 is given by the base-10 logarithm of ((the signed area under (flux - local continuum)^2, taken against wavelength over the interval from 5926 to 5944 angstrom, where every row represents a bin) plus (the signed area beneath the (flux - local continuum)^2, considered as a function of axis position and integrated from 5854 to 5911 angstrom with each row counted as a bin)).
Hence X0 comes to 2.19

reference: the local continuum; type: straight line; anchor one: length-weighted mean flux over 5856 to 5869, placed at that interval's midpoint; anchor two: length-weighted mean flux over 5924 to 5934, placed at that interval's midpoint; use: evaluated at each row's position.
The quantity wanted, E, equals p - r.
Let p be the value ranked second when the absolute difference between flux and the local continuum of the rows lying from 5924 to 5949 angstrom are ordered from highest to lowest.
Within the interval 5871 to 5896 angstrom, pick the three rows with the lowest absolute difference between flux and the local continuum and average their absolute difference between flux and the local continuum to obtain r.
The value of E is 0.3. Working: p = 0.4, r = 0.10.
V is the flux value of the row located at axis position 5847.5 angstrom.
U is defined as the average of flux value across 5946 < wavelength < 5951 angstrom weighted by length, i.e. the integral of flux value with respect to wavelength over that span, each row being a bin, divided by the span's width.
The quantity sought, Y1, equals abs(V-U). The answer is 0.03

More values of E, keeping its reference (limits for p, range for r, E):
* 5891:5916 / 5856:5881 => 3.3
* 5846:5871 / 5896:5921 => 0.0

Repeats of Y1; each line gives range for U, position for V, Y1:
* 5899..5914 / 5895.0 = 2.74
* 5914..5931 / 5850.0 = 0.34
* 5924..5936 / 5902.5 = 0.98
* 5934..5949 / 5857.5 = 0.62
